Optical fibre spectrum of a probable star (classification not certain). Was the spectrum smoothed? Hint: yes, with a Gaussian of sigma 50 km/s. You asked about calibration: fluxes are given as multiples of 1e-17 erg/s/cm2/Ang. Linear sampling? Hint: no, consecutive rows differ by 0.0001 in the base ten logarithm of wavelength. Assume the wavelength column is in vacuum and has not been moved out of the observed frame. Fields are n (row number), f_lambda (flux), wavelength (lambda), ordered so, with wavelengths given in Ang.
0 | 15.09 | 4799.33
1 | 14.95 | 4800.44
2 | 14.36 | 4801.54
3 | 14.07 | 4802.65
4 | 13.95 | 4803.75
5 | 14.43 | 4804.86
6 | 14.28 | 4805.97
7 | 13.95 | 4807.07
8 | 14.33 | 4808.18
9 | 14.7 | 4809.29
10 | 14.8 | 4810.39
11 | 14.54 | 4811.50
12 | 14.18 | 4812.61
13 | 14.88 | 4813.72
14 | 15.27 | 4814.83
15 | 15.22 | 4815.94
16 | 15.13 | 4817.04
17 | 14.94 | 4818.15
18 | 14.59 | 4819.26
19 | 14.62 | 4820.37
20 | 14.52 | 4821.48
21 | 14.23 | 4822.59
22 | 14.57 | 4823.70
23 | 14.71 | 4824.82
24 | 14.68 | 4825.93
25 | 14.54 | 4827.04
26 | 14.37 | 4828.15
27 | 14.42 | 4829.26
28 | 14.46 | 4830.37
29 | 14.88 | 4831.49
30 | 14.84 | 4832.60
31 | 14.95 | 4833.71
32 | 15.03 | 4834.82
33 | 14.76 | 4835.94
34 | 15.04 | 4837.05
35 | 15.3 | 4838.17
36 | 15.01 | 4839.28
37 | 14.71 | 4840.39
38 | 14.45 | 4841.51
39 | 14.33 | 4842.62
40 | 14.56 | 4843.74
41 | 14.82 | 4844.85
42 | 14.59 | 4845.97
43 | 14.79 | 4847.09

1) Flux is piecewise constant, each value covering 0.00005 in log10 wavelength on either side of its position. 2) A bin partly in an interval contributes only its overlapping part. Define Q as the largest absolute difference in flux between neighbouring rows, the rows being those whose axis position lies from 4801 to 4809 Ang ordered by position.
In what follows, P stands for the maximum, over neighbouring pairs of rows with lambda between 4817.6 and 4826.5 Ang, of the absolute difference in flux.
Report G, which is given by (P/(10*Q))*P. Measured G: 0.026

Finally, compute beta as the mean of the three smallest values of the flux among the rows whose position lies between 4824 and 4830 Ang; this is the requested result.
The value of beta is 14.4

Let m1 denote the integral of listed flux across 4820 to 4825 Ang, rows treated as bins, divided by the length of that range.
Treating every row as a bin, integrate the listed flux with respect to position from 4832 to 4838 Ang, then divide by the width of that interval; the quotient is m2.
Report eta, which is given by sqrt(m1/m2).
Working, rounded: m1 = 14.49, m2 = 14.9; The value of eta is 0.98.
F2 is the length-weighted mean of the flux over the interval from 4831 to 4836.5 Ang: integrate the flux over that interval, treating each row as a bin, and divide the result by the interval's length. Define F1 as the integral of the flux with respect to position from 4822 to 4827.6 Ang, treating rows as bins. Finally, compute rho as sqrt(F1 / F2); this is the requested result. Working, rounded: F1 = 81.4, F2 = 14.9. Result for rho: 2.34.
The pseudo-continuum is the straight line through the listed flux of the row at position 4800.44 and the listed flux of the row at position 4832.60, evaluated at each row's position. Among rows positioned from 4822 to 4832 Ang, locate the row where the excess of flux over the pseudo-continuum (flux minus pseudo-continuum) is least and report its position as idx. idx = 4822.59 Ang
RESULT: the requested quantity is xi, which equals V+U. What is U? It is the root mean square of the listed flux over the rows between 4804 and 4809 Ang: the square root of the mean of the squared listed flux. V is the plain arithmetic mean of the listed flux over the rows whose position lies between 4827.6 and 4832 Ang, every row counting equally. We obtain 28.8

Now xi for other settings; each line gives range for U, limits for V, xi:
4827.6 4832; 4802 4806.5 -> 28.7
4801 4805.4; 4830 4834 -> 29.0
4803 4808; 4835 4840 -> 29.2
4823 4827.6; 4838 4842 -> 29.5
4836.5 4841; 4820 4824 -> 29.5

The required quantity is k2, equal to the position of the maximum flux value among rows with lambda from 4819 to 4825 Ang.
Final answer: 4824.82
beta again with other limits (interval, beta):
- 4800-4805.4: 14.1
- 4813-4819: 15.0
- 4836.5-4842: 14.7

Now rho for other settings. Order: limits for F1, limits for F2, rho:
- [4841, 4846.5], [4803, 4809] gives 2.37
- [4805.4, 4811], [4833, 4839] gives 2.32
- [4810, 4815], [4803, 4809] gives 2.27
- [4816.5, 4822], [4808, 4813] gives 2.36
